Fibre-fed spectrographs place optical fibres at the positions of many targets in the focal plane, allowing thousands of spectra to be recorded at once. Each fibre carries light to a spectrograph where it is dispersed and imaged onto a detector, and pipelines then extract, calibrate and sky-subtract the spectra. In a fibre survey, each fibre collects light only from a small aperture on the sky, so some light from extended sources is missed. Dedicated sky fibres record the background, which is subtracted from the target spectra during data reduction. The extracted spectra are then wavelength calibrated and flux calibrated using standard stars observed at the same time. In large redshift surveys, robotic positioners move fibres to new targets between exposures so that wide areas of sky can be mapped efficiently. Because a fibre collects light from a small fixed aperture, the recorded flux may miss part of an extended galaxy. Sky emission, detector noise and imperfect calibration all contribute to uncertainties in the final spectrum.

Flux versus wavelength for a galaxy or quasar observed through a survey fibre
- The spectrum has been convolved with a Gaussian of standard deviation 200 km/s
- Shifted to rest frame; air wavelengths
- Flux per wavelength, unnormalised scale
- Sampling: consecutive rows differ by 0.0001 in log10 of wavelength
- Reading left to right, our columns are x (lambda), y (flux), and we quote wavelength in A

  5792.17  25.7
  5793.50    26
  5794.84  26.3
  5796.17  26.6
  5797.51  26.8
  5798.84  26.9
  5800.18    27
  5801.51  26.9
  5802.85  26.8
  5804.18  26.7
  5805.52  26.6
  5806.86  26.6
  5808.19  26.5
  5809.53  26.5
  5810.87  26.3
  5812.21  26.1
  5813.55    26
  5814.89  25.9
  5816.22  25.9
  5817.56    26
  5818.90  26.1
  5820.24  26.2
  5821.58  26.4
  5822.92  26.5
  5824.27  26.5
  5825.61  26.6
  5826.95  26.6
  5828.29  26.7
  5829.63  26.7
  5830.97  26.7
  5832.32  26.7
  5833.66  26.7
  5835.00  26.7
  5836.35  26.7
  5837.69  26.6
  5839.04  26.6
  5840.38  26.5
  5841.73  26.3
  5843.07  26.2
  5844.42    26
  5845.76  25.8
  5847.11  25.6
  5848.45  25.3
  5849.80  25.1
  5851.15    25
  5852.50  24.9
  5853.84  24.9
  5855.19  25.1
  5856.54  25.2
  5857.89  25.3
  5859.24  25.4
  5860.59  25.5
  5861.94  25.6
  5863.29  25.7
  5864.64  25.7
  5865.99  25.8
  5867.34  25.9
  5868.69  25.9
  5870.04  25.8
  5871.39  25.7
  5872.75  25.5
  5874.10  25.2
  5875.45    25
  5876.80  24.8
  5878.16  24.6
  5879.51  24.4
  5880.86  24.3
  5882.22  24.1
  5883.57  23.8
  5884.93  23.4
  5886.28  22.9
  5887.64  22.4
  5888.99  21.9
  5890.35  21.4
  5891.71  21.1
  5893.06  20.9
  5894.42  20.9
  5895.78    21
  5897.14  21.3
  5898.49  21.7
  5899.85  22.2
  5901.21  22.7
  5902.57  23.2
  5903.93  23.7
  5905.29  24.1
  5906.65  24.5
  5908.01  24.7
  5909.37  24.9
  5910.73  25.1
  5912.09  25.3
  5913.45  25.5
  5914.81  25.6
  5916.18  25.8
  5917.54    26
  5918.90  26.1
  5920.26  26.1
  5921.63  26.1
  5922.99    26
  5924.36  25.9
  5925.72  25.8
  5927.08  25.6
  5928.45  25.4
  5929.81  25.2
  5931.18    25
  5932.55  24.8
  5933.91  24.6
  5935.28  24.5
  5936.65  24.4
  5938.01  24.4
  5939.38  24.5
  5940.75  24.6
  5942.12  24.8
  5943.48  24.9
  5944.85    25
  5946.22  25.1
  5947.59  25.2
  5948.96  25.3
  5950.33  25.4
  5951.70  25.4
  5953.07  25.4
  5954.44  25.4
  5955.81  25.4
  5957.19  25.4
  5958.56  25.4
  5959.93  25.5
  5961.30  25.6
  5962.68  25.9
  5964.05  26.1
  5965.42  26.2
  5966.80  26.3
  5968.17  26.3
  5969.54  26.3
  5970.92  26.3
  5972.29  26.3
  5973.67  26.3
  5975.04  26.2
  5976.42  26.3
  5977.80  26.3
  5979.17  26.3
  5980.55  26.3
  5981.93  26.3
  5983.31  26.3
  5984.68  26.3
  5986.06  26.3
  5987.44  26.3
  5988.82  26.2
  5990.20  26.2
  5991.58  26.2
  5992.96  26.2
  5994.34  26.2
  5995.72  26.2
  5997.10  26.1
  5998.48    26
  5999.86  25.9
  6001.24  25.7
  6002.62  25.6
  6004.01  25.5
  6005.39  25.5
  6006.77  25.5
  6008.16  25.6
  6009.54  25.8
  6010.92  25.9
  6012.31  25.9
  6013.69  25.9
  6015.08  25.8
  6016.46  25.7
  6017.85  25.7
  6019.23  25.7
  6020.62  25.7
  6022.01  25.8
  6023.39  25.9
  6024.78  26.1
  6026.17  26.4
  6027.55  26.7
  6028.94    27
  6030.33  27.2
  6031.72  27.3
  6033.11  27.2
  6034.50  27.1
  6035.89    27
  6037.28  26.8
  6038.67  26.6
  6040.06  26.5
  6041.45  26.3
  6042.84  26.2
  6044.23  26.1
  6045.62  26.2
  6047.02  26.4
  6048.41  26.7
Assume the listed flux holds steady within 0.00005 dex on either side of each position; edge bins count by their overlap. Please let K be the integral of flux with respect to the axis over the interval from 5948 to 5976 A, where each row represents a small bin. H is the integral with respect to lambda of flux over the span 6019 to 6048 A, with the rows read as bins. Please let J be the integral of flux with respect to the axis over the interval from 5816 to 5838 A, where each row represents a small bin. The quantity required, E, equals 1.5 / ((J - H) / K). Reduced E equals -6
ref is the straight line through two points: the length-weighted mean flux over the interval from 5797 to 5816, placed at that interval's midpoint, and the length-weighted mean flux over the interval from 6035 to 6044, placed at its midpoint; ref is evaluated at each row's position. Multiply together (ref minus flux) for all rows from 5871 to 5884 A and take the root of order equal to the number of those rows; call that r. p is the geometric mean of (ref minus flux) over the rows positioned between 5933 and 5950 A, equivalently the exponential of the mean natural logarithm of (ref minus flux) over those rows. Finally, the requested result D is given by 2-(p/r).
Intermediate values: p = 1.75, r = 1.7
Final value 1.0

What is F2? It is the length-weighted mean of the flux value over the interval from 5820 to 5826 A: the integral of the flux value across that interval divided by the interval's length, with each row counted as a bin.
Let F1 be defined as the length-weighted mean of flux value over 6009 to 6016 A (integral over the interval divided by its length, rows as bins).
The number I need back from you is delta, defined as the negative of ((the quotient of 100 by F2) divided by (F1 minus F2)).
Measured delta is 7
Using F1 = 25.9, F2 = 26.4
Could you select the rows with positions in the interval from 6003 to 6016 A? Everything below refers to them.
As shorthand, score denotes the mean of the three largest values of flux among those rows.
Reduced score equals 25.9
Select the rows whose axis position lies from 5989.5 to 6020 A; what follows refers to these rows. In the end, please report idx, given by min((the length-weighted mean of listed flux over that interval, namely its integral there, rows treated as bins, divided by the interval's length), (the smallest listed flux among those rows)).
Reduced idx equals 25.5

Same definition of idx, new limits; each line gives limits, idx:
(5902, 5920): 23.2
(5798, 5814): 26.0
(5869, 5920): 20.9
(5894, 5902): 20.9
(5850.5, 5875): 24.9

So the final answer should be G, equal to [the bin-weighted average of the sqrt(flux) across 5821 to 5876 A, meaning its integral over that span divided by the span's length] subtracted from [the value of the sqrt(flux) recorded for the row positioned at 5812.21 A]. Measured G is 0.02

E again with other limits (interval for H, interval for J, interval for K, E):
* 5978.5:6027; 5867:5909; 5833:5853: -3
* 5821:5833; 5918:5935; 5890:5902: 3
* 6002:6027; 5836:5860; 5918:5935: -23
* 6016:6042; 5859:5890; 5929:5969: 19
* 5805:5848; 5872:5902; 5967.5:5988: -2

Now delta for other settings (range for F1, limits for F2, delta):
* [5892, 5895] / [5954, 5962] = 1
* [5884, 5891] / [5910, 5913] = 1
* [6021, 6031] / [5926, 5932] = -4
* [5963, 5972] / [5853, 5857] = -3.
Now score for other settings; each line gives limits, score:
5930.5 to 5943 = 24.9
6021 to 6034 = 27.2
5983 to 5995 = 26.3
